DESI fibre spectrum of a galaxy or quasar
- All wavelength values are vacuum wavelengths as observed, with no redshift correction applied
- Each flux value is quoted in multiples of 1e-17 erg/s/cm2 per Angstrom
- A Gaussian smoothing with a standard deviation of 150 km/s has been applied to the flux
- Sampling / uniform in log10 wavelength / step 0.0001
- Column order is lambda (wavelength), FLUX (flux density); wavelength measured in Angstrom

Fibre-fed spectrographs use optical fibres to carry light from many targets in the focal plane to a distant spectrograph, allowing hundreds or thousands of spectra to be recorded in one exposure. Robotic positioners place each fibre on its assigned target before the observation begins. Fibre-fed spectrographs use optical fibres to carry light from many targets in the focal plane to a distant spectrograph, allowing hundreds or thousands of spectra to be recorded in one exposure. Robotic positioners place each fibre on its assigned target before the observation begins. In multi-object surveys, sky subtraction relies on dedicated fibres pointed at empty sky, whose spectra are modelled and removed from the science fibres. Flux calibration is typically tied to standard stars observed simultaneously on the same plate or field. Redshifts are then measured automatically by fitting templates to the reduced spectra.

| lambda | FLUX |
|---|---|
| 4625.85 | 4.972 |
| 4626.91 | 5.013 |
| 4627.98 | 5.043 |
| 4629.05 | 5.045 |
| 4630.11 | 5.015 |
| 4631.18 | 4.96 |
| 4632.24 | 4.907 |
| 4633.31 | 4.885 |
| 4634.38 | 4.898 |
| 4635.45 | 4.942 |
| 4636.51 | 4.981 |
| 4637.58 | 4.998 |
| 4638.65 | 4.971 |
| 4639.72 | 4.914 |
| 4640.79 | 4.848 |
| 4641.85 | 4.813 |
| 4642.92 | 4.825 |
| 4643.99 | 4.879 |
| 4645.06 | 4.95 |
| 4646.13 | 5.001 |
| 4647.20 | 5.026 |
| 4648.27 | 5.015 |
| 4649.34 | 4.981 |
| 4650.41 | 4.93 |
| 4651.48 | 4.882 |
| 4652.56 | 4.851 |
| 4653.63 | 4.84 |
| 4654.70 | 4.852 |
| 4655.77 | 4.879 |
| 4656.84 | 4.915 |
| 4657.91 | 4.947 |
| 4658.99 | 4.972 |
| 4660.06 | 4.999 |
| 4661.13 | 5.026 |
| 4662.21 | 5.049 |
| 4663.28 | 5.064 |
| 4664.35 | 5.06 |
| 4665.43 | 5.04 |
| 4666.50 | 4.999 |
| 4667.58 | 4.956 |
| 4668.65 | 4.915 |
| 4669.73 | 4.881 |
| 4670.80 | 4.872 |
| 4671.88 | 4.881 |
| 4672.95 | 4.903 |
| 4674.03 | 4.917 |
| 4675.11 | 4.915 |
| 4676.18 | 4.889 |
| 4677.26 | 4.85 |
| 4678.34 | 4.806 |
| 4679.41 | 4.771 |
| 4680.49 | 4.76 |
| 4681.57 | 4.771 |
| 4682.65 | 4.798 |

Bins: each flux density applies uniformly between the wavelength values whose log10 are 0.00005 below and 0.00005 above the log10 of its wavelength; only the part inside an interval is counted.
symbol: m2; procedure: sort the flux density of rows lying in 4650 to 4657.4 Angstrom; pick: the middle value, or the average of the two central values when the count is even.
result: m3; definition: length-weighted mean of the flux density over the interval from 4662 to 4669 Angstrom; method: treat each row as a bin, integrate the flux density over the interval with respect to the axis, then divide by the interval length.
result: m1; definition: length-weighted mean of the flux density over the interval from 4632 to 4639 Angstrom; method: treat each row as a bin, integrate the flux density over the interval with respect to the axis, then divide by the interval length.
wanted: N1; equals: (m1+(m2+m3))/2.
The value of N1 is 7.42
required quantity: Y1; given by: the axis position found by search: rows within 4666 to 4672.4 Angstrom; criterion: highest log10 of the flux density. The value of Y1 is 4666.50 Angstrom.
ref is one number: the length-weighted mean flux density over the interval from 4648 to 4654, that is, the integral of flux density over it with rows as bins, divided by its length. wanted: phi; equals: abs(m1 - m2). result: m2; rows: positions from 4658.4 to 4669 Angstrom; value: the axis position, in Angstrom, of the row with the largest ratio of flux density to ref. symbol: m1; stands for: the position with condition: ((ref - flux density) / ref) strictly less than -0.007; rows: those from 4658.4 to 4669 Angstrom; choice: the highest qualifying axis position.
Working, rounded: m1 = 4667.58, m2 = 4663.28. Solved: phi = 4.3 Angstrom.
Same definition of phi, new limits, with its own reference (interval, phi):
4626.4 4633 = 2.1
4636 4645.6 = 7.5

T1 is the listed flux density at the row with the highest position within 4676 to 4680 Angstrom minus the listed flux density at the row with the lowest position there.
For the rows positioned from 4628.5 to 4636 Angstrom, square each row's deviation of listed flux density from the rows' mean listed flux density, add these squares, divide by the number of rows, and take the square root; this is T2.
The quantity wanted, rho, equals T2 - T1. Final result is 0.174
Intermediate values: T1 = -0.118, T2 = 0.06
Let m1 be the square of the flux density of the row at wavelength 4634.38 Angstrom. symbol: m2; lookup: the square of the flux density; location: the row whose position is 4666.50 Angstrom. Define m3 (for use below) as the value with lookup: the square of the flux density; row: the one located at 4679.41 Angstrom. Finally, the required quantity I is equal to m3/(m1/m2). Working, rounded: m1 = 24.0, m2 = 25.0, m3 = 22.8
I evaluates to 23.7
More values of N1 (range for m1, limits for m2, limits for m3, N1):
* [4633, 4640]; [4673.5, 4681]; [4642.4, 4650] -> 7.37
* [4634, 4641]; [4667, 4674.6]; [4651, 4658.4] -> 7.36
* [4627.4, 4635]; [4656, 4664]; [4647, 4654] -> 7.44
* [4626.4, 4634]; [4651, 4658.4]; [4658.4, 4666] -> 7.44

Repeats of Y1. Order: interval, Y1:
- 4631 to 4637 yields 4636.51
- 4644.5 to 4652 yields 4647.20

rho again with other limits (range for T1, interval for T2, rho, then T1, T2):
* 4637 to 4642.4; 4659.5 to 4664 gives 0.210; -0.185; 0.02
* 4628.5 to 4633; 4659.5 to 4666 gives 0.160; -0.138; 0.02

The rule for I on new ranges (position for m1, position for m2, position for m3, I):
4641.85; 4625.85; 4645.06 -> 26.1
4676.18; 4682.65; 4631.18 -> 23.7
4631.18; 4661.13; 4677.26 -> 24.2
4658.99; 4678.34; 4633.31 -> 22.3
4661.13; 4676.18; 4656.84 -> 22.9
